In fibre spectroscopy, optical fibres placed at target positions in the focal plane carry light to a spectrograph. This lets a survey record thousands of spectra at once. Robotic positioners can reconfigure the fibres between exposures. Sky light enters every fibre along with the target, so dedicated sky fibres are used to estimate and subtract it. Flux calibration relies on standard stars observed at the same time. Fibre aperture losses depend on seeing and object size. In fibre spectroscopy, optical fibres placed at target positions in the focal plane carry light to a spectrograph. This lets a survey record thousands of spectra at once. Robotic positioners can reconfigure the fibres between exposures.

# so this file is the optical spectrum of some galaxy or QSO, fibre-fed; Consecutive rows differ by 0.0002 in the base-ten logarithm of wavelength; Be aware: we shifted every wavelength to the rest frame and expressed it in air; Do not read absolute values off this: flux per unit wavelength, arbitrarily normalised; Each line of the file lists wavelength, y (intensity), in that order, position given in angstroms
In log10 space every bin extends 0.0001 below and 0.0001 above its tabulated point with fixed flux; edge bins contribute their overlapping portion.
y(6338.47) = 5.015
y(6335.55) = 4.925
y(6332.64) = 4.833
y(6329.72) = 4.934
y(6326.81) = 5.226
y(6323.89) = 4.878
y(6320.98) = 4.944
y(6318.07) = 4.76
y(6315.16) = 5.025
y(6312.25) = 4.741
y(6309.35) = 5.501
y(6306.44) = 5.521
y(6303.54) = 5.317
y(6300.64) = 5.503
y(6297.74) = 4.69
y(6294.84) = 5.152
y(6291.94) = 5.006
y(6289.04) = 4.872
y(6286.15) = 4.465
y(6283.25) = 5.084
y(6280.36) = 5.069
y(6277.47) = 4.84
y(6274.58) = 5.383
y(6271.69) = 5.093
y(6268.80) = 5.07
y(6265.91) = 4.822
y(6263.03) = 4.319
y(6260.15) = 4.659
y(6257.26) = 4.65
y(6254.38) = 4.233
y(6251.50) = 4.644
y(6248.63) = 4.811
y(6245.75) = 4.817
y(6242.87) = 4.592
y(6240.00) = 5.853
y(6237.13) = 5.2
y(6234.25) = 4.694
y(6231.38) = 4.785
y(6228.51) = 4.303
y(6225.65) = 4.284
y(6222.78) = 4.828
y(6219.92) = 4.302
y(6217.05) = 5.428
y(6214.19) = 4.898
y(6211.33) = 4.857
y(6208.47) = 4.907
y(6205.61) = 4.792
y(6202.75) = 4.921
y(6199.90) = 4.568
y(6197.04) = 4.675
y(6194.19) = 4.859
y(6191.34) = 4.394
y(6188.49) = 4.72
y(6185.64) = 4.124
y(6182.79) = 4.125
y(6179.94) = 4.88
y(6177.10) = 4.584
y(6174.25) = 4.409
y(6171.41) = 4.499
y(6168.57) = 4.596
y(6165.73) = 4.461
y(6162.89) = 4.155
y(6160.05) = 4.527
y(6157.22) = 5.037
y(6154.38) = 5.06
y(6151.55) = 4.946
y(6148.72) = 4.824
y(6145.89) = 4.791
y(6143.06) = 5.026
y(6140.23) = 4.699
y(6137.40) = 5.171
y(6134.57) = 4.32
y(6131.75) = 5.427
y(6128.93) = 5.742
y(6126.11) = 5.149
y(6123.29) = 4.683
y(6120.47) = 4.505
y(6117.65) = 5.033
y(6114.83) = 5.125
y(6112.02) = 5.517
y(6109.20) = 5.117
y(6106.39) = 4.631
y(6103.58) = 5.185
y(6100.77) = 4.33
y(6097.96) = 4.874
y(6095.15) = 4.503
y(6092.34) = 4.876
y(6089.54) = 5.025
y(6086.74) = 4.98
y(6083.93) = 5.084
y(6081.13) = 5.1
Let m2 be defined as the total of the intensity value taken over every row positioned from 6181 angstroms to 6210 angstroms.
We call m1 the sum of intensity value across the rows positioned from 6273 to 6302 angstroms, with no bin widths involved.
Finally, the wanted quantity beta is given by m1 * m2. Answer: 2307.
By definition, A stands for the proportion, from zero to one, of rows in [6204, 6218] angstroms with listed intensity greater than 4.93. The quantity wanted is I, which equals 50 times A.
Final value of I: 10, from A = 0.2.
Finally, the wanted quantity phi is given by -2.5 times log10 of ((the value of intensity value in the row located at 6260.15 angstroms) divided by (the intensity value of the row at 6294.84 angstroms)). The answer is 0.11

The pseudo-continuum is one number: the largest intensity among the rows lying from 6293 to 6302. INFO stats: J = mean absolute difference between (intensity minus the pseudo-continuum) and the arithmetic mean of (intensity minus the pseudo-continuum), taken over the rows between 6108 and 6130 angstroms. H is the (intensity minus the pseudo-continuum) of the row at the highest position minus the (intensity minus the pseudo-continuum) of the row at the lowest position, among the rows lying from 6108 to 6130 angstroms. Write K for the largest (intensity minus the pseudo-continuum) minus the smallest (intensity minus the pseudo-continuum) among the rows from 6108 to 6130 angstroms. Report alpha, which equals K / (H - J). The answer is 3.5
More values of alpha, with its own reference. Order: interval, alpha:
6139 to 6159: 1.7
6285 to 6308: 1.4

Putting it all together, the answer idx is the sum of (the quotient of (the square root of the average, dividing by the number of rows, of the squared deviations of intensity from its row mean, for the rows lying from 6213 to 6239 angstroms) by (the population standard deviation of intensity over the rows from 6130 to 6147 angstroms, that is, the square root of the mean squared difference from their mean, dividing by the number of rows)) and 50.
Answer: 51.1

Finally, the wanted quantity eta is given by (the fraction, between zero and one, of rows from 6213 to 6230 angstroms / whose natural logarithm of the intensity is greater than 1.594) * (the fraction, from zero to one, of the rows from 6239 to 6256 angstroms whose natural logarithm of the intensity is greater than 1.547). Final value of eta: 0.08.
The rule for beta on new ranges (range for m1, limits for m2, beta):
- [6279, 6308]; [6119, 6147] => 2509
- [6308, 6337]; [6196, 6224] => 2398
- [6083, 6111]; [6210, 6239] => 2313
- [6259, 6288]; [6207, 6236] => 2308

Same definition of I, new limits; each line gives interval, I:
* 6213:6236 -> 6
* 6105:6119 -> 40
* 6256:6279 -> 19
